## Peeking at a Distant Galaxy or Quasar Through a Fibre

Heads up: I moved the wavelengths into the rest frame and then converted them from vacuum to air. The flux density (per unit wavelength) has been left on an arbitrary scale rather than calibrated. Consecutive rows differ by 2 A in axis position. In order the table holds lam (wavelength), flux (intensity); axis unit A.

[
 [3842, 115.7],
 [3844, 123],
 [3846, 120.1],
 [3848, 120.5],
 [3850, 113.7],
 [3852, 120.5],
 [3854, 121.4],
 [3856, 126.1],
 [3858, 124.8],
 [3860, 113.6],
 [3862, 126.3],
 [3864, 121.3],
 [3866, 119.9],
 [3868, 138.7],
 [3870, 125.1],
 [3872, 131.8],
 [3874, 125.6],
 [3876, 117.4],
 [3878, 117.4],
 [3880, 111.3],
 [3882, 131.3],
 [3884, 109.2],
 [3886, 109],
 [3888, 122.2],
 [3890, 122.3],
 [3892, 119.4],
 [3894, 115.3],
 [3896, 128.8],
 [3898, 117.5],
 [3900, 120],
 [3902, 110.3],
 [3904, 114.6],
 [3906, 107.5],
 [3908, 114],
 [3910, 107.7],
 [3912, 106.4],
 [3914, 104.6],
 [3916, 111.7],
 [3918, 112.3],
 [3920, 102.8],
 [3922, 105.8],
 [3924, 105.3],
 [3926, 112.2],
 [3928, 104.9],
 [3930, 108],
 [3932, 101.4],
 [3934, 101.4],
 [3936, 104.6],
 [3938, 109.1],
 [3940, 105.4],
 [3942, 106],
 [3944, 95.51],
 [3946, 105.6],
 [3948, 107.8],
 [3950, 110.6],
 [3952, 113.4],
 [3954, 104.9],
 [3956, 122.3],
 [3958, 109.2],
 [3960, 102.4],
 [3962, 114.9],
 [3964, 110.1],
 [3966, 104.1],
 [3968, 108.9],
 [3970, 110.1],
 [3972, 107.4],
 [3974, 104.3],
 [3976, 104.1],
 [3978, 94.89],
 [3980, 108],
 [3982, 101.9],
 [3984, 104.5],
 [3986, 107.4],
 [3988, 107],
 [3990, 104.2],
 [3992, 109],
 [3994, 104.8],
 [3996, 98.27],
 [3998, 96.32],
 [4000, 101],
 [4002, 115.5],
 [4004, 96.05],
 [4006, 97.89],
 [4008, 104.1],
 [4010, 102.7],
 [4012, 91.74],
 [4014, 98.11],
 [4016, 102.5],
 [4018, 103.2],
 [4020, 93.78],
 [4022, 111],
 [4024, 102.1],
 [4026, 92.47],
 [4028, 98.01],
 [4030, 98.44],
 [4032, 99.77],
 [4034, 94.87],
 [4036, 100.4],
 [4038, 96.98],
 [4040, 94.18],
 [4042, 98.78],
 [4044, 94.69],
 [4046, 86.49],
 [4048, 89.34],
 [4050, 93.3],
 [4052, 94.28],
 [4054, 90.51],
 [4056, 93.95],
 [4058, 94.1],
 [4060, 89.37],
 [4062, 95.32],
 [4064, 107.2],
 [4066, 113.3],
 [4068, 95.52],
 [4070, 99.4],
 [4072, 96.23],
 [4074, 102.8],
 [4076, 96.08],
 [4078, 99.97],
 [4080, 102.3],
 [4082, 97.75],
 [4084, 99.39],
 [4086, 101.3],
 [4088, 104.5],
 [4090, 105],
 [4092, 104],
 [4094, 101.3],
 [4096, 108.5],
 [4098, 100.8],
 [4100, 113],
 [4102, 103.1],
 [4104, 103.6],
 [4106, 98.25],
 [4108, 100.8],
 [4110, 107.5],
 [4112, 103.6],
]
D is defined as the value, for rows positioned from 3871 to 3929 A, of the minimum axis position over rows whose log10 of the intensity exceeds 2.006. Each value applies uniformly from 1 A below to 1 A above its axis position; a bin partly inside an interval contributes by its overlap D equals 3872 A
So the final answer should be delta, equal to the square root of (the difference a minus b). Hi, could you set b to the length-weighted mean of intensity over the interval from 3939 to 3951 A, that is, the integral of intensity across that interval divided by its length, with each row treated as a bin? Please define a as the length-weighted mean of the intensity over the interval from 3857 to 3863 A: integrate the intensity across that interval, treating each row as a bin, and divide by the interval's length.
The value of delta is 4.1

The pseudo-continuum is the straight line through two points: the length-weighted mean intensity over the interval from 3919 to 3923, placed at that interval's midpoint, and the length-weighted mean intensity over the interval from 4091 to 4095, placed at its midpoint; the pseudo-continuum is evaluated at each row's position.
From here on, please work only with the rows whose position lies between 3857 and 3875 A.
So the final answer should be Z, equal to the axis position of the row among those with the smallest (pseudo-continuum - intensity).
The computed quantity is 3868 A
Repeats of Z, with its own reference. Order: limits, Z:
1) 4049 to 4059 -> 4052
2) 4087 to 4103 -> 4100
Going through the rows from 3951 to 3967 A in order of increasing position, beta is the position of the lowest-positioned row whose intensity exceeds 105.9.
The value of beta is 3952 A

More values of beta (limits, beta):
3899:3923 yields 3900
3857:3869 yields 3858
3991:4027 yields 3992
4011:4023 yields 4022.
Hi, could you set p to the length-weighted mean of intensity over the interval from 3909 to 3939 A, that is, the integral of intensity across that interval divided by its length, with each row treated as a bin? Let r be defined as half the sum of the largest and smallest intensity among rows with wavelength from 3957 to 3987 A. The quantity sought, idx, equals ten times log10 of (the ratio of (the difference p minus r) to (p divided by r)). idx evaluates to 2.1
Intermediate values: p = 107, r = 105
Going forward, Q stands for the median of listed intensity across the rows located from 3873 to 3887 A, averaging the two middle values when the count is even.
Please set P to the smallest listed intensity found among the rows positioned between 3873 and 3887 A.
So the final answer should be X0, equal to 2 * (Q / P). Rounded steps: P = 109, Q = 117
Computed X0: 2.15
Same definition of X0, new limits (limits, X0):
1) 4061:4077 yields 2.05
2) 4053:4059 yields 2.08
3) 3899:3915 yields 2.08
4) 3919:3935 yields 2.07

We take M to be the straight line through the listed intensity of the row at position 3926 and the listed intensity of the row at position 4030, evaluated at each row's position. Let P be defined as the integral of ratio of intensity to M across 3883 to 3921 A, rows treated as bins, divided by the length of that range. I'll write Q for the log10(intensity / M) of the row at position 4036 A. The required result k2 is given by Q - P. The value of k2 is -0.97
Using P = 0.98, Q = 0.012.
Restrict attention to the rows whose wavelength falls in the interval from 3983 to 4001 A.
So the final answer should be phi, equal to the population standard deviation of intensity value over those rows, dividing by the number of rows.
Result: 4.0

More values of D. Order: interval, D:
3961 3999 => 3962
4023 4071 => 4024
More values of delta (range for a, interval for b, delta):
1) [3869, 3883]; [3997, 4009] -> 4.6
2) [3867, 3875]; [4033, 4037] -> 5.7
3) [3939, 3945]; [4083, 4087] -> 1.4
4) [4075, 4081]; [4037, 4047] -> 2.3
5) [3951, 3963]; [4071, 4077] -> 3.6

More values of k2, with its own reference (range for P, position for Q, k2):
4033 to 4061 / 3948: -0.98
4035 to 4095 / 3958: -1.04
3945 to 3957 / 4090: -0.95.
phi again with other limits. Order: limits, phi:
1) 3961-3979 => 5.3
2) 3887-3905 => 5.0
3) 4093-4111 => 4.4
